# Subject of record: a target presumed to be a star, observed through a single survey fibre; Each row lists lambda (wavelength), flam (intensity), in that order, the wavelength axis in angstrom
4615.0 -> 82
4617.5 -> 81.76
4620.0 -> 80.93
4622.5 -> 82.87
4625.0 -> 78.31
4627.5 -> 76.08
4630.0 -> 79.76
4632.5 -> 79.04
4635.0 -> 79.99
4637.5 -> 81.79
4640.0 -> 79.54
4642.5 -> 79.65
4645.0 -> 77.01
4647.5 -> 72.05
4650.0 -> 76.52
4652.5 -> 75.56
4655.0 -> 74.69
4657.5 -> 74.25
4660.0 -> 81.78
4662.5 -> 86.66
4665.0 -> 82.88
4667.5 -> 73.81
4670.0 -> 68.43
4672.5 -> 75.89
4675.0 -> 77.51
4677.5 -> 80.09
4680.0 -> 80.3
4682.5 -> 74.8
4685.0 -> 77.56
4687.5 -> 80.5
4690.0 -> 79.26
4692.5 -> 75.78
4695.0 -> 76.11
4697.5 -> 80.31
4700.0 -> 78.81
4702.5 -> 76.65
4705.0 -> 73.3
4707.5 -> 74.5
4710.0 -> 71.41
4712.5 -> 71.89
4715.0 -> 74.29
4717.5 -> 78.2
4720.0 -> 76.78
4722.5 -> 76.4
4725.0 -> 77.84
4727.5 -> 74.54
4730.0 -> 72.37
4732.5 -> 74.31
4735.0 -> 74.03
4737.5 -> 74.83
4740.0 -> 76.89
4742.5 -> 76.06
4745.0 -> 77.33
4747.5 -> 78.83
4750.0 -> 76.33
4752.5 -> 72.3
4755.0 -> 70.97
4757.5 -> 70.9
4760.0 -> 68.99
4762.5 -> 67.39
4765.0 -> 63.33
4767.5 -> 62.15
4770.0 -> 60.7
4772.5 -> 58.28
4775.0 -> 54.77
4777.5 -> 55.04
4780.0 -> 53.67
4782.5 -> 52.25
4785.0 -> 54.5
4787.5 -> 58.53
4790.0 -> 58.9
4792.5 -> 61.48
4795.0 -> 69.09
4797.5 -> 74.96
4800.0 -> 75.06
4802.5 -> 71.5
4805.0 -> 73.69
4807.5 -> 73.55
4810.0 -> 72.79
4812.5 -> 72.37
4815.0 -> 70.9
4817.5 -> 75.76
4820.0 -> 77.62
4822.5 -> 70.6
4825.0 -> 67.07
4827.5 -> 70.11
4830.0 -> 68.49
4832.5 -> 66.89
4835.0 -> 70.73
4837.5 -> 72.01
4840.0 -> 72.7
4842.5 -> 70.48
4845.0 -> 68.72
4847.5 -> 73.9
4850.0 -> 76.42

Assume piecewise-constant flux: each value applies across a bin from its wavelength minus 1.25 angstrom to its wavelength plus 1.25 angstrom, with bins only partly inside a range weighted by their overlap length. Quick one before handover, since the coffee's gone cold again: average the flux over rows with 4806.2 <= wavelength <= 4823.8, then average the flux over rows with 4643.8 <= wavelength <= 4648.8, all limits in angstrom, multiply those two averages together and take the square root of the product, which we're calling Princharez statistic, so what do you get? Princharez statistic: 73.9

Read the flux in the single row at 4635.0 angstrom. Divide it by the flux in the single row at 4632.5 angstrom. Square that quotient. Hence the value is 1.02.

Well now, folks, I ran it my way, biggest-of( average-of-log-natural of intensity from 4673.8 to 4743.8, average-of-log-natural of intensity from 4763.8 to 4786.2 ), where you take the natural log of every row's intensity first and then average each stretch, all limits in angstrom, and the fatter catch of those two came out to 4.33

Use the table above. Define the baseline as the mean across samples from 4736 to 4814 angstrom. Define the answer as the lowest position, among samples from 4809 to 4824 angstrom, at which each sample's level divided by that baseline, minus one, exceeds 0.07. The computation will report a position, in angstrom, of 4810.0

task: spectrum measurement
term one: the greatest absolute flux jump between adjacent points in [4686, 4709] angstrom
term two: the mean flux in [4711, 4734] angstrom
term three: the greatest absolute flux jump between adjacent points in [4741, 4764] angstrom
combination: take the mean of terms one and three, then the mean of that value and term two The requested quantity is 40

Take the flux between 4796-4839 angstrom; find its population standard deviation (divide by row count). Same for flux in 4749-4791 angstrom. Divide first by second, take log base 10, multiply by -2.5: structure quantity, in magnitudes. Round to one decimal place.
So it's 1.0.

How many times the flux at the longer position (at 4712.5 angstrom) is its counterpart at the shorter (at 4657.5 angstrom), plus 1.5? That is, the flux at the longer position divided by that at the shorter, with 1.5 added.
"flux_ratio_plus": 2.47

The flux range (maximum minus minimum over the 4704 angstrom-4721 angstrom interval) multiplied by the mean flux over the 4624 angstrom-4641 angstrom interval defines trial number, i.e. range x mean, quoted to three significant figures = 538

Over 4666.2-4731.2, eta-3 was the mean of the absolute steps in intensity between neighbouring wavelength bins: 2.6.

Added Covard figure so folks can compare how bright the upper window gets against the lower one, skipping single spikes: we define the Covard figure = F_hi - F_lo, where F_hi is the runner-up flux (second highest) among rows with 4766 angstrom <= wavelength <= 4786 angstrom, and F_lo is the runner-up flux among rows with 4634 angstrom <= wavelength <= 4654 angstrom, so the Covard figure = -19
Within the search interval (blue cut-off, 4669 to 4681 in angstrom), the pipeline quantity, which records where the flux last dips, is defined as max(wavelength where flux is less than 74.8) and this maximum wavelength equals 4670.0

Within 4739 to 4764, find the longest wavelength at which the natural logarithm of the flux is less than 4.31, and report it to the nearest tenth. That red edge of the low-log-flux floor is 4762.5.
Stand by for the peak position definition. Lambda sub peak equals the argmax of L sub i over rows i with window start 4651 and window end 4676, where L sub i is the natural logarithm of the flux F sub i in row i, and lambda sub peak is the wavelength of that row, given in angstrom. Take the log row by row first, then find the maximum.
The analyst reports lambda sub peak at 4662.5 angstrom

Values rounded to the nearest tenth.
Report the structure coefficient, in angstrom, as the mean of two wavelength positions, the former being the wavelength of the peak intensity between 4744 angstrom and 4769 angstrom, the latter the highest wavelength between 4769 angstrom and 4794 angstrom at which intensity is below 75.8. 4770.0 angstrom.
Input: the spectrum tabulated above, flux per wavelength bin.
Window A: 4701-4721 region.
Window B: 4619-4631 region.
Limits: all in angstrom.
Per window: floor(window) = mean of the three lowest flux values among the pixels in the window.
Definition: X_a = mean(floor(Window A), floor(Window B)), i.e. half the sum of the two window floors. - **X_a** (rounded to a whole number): 75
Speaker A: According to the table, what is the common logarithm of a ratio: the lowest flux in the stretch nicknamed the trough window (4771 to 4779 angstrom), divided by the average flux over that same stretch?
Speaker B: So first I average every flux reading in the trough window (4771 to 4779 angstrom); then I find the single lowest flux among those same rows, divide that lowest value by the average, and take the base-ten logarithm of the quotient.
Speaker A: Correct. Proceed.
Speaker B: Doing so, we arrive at -0.010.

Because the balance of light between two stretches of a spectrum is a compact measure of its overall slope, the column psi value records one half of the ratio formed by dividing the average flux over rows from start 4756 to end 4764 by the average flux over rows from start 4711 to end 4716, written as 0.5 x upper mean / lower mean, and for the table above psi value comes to 0.473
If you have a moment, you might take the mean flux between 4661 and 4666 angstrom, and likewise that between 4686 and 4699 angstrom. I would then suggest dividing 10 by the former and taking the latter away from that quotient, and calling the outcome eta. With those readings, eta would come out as -78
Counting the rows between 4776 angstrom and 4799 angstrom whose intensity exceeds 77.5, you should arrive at 0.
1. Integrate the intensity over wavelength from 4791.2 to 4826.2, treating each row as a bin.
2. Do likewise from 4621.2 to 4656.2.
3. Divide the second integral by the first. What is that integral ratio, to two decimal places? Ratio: 1.09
